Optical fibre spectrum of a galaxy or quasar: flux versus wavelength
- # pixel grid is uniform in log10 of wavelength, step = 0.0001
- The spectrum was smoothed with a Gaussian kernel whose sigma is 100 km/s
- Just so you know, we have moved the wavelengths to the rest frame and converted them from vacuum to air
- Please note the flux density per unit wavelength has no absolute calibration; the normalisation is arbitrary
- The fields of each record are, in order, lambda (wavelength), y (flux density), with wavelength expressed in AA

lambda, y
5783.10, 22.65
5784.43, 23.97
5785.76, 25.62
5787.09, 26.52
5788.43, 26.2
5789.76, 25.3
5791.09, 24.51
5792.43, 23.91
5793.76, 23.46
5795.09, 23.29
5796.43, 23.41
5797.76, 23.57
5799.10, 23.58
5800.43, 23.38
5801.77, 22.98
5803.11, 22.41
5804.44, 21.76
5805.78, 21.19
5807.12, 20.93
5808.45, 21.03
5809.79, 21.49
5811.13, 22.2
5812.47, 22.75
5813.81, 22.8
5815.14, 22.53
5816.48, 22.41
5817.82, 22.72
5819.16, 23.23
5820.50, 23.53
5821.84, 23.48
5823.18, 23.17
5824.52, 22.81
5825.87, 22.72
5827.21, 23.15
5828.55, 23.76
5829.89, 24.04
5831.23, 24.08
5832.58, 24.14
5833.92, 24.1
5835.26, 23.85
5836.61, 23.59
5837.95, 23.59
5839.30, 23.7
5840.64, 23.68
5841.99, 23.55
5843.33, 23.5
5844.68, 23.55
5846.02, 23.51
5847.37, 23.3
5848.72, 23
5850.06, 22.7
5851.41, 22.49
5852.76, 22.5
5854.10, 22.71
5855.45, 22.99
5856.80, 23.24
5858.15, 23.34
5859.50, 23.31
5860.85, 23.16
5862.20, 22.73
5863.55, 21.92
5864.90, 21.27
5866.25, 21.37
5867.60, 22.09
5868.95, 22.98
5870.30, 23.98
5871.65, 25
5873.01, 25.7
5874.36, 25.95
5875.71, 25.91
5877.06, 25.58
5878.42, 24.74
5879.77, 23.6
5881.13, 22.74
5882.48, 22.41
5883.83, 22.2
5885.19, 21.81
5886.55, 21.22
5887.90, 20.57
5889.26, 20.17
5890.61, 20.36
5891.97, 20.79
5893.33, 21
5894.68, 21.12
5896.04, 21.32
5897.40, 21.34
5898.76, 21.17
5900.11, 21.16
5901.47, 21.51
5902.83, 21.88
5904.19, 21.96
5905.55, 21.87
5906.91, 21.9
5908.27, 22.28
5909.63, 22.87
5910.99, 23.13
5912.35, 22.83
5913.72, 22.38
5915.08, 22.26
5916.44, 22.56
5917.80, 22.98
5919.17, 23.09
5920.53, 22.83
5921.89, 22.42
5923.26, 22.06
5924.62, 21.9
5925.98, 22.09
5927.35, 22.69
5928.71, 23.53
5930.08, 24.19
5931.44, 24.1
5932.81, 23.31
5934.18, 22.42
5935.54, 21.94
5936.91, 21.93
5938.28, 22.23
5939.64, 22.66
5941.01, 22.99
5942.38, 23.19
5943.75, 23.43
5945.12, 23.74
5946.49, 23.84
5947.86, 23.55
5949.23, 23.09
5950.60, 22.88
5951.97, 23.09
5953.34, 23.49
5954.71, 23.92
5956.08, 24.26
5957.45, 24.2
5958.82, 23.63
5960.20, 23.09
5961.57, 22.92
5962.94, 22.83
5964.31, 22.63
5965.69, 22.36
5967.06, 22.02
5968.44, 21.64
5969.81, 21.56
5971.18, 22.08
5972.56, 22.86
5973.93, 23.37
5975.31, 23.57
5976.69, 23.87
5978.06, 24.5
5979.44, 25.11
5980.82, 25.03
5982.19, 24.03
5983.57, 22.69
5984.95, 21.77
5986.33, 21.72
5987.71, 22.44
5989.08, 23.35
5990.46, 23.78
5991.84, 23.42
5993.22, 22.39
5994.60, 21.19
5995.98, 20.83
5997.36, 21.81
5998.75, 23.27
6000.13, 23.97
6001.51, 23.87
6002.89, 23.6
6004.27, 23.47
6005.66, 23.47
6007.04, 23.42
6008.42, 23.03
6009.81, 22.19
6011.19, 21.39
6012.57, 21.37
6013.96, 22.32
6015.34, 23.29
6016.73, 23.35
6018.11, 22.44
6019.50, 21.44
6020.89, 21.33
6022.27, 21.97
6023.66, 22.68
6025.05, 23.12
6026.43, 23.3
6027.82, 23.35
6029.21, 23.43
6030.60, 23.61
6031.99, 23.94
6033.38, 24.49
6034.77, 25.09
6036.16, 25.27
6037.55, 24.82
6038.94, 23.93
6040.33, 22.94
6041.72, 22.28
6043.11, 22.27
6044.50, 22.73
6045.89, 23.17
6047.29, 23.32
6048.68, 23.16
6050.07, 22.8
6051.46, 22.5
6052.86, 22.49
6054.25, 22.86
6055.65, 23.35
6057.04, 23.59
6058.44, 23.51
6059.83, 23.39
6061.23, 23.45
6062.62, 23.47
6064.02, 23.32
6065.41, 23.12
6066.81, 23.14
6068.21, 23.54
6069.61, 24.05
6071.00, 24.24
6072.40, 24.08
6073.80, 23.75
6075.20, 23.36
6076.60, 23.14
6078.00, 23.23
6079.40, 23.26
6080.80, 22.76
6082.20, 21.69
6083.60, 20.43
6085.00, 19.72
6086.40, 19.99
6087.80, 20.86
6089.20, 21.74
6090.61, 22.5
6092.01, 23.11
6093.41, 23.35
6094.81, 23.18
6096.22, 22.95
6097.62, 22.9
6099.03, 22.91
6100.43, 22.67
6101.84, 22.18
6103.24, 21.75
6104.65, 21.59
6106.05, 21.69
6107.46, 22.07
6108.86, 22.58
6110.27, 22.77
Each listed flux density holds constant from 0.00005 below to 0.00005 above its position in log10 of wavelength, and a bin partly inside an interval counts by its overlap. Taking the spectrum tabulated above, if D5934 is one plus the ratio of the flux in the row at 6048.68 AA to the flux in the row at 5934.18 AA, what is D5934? 2.03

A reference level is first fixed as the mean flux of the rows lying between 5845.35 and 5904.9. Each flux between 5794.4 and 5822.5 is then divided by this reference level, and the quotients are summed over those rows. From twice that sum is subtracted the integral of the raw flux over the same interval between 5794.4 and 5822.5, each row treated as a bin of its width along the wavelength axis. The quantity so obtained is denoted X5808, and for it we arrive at -593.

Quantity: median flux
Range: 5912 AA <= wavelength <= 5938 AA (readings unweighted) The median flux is 22.6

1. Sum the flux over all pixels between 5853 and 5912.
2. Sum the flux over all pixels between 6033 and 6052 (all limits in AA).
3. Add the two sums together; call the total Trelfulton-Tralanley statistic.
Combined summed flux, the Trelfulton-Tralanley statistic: 1297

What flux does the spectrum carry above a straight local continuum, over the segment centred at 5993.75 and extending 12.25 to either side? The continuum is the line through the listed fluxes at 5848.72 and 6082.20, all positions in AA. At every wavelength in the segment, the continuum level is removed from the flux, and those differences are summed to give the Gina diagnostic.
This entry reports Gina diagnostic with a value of 11.7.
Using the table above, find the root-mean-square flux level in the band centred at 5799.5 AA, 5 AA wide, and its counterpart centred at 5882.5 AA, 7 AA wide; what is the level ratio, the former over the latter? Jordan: 1.04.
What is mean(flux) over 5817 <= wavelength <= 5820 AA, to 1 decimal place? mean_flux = 23.0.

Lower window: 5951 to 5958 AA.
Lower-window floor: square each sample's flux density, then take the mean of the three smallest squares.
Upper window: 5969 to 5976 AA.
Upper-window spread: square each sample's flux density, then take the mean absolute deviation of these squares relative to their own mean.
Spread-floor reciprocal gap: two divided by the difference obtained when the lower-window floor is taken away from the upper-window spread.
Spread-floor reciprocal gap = -0.0038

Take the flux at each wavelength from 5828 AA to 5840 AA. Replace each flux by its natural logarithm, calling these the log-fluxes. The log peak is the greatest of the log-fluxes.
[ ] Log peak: 3.18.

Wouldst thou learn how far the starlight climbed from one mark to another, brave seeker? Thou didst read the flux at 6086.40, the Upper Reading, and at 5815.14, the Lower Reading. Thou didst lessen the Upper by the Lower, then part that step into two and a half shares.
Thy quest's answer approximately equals -1.0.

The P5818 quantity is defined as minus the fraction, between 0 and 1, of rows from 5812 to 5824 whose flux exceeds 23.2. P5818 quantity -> -0.33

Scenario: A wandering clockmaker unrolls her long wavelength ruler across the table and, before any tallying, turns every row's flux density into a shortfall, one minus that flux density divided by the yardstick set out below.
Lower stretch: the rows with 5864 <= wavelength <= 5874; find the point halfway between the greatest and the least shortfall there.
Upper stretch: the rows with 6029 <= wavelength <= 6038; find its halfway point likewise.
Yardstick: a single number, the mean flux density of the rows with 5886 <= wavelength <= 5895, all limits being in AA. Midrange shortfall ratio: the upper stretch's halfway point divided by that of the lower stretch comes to 1.32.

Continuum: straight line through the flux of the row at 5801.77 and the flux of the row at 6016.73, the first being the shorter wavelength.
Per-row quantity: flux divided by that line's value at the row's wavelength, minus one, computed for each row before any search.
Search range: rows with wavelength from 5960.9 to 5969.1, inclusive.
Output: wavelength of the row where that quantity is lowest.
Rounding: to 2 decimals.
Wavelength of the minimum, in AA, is 5968.44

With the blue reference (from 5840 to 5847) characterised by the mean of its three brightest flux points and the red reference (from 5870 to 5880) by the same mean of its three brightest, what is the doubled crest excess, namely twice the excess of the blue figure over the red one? -5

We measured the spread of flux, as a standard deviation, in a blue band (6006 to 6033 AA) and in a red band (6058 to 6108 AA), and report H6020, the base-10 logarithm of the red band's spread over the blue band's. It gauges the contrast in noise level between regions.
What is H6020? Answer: 0.1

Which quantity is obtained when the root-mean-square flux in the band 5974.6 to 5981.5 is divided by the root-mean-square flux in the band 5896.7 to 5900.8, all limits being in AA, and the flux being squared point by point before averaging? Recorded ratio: 1.15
